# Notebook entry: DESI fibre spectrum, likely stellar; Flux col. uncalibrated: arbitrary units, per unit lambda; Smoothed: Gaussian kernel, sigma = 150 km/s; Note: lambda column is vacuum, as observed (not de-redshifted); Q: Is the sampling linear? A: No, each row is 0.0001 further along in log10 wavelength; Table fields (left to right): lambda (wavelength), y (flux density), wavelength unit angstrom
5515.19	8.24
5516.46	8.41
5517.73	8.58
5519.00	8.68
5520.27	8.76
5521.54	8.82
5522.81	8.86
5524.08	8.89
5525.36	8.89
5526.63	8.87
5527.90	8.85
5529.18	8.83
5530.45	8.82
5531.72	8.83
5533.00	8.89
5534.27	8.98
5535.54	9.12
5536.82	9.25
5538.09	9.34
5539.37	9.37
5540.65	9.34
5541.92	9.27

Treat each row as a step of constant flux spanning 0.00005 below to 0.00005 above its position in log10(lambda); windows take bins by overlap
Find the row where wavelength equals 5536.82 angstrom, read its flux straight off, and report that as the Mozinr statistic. 9.25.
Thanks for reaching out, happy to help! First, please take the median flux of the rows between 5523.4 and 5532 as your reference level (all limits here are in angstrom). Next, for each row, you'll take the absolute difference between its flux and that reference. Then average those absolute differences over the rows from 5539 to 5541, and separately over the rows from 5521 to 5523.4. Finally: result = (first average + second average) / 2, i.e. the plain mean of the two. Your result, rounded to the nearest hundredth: 0.26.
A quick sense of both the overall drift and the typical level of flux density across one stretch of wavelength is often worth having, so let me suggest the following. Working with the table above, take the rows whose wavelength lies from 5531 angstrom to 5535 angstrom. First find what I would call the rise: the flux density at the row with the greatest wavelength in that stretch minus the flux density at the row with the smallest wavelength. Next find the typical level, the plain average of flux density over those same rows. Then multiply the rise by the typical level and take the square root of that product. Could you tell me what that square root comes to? 1.2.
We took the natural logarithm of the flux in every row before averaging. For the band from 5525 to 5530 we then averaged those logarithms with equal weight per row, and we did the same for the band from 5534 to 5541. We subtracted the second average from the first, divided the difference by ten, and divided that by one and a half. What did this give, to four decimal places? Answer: -0.0027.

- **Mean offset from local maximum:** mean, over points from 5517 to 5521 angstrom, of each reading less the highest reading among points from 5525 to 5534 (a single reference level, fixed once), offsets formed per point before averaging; -0.22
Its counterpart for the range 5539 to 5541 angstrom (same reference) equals 0.46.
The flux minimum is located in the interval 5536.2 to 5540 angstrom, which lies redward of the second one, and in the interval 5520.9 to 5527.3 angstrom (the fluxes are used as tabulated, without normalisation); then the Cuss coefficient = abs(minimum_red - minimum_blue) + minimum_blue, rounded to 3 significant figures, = 9.25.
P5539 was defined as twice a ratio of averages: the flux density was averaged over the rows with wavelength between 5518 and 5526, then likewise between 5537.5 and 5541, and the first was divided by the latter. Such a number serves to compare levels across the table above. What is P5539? 1.89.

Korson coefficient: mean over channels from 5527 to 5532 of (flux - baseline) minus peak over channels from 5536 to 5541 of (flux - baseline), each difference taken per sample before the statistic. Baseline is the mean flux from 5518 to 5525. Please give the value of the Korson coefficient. -0.54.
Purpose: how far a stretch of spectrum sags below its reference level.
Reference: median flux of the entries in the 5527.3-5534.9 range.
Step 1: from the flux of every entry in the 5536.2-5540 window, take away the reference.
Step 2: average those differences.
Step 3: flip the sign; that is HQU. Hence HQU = -0.48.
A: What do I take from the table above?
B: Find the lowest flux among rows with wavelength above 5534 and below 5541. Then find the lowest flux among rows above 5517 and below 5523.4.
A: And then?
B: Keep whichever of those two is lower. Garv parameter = 8.58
